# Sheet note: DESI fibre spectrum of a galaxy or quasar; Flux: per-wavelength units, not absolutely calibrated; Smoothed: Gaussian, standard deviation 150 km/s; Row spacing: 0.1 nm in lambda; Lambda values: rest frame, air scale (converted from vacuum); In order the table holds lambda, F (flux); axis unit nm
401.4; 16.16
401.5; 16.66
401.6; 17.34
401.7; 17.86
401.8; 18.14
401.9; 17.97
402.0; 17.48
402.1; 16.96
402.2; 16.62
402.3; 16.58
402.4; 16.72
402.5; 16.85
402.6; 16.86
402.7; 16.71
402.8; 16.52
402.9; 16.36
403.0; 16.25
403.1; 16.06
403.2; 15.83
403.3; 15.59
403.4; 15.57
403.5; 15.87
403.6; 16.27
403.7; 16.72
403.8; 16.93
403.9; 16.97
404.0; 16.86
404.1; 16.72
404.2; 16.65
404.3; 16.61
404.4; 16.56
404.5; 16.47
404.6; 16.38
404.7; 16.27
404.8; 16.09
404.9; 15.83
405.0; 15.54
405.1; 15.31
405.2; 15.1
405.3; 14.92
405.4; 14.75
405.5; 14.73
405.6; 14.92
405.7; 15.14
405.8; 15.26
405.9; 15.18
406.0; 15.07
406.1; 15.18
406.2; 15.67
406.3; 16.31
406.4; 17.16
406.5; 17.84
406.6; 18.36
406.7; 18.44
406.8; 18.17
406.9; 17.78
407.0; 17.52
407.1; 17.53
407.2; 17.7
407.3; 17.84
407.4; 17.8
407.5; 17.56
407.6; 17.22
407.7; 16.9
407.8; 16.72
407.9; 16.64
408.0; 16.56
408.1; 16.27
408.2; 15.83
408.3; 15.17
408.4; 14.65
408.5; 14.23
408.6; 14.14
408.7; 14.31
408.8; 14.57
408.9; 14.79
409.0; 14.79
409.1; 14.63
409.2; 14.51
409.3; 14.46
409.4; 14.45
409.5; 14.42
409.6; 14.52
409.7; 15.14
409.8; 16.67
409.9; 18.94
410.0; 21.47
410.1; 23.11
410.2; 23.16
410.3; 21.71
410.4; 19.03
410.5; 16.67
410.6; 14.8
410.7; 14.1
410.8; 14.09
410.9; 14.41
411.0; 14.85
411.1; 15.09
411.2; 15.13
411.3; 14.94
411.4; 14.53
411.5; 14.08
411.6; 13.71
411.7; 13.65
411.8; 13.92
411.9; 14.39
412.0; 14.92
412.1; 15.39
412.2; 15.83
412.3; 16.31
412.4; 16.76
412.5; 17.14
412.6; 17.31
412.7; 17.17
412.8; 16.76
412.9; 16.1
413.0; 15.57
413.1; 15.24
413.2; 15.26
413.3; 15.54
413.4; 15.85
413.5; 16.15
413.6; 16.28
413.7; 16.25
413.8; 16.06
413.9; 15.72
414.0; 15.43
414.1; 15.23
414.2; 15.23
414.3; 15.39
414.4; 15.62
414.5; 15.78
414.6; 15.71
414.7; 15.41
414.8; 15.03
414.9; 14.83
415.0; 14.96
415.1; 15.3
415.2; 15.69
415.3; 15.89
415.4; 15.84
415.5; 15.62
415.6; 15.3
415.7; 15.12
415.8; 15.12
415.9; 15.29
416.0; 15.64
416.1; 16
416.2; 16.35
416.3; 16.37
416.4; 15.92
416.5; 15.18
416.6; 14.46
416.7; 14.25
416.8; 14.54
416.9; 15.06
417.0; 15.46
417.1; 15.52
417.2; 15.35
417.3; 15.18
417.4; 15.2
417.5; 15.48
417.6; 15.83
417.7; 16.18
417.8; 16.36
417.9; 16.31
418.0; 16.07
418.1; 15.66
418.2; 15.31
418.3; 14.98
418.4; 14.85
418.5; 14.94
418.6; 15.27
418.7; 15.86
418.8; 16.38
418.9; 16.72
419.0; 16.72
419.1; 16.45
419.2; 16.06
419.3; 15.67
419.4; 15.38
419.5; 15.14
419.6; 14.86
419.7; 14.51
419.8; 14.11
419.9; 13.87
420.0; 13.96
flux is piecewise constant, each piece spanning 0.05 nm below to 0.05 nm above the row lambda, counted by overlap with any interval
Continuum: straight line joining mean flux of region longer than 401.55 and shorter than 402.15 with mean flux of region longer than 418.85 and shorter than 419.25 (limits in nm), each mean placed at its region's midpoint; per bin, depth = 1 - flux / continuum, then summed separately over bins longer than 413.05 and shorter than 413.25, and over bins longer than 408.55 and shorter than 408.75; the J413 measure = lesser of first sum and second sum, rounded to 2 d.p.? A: 0.19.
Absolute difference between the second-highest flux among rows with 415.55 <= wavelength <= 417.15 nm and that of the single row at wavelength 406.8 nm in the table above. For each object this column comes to 1.8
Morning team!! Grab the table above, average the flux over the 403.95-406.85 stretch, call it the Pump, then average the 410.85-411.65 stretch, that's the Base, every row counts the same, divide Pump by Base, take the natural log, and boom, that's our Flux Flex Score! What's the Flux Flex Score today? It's 0.10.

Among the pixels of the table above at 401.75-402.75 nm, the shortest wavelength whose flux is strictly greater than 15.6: 401.8 nm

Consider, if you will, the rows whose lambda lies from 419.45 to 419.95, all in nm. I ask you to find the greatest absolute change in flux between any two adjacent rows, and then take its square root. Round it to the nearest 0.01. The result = 0.63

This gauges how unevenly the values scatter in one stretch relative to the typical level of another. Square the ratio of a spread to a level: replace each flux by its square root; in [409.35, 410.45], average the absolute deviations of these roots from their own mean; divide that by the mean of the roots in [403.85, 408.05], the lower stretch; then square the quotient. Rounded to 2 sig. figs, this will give 0.0079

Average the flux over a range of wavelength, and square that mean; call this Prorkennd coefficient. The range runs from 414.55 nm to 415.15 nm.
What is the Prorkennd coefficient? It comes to 231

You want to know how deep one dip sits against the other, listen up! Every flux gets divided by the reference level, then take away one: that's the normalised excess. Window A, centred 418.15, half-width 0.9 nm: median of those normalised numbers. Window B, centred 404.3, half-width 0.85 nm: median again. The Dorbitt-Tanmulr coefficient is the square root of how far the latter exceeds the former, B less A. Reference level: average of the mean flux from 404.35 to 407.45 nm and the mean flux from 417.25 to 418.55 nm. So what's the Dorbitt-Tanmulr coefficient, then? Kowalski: 0.21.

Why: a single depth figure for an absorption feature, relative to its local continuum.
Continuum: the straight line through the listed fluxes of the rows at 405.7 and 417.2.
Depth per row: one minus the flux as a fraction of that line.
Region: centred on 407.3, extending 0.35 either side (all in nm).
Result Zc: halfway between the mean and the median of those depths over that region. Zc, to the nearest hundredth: -0.16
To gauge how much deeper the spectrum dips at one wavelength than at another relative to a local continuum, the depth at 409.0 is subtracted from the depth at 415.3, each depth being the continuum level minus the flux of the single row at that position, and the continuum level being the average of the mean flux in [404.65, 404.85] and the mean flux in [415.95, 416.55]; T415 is -1.1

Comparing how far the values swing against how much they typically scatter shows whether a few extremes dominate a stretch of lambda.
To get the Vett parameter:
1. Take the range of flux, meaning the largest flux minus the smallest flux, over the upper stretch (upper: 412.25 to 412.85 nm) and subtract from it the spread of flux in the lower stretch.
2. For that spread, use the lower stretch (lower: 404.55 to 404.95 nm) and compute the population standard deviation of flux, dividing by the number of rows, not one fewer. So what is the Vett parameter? 0.8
